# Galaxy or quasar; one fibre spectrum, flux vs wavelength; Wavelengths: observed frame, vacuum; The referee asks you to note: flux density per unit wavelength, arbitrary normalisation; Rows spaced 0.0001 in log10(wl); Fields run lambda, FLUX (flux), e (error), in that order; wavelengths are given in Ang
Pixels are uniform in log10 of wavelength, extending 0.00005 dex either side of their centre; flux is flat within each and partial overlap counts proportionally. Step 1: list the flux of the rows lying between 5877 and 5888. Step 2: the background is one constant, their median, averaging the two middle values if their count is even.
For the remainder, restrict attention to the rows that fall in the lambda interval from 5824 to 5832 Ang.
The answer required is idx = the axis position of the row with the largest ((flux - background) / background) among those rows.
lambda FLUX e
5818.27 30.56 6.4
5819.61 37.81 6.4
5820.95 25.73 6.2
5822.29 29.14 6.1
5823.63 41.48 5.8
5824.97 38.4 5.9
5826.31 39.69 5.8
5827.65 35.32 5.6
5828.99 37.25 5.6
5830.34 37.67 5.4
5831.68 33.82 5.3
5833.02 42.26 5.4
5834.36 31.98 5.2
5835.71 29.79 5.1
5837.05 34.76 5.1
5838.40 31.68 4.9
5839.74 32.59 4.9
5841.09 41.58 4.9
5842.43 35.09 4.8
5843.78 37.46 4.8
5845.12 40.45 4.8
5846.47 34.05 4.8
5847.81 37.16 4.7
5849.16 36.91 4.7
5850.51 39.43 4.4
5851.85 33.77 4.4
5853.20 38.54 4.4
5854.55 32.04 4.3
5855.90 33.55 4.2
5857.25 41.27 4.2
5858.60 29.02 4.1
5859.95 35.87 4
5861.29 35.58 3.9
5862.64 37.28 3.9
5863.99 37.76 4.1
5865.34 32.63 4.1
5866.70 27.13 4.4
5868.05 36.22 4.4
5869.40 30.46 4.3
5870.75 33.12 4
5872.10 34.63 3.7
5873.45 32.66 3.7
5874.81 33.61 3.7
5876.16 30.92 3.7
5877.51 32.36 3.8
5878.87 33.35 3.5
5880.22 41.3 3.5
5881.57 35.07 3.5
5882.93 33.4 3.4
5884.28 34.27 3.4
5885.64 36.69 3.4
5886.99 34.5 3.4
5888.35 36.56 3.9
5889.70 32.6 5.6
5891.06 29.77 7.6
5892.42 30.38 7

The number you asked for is 5826.31 Ang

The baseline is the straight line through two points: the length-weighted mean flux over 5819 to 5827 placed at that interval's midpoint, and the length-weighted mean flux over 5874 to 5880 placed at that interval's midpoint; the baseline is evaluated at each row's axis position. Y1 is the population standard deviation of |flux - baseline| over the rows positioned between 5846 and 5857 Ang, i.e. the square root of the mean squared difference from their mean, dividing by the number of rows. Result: 1.7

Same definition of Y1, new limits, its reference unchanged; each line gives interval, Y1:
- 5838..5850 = 2.1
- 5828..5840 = 2.0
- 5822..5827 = 1.3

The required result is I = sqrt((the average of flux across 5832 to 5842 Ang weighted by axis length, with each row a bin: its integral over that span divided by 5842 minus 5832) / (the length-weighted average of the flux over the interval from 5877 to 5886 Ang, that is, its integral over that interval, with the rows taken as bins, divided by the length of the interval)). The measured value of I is 1.00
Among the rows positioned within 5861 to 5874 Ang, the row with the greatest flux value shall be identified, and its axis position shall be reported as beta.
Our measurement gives 5863.99 Ang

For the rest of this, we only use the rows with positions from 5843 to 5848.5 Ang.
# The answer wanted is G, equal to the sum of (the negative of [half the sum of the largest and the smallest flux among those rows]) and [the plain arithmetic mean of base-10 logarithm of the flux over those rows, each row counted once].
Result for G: -35.7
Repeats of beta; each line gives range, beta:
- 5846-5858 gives 5857.25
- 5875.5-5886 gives 5880.22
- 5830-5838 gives 5833.02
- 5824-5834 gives 5833.02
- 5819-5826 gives 5823.63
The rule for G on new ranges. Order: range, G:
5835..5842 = -34.2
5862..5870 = -30.9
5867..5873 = -31.8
